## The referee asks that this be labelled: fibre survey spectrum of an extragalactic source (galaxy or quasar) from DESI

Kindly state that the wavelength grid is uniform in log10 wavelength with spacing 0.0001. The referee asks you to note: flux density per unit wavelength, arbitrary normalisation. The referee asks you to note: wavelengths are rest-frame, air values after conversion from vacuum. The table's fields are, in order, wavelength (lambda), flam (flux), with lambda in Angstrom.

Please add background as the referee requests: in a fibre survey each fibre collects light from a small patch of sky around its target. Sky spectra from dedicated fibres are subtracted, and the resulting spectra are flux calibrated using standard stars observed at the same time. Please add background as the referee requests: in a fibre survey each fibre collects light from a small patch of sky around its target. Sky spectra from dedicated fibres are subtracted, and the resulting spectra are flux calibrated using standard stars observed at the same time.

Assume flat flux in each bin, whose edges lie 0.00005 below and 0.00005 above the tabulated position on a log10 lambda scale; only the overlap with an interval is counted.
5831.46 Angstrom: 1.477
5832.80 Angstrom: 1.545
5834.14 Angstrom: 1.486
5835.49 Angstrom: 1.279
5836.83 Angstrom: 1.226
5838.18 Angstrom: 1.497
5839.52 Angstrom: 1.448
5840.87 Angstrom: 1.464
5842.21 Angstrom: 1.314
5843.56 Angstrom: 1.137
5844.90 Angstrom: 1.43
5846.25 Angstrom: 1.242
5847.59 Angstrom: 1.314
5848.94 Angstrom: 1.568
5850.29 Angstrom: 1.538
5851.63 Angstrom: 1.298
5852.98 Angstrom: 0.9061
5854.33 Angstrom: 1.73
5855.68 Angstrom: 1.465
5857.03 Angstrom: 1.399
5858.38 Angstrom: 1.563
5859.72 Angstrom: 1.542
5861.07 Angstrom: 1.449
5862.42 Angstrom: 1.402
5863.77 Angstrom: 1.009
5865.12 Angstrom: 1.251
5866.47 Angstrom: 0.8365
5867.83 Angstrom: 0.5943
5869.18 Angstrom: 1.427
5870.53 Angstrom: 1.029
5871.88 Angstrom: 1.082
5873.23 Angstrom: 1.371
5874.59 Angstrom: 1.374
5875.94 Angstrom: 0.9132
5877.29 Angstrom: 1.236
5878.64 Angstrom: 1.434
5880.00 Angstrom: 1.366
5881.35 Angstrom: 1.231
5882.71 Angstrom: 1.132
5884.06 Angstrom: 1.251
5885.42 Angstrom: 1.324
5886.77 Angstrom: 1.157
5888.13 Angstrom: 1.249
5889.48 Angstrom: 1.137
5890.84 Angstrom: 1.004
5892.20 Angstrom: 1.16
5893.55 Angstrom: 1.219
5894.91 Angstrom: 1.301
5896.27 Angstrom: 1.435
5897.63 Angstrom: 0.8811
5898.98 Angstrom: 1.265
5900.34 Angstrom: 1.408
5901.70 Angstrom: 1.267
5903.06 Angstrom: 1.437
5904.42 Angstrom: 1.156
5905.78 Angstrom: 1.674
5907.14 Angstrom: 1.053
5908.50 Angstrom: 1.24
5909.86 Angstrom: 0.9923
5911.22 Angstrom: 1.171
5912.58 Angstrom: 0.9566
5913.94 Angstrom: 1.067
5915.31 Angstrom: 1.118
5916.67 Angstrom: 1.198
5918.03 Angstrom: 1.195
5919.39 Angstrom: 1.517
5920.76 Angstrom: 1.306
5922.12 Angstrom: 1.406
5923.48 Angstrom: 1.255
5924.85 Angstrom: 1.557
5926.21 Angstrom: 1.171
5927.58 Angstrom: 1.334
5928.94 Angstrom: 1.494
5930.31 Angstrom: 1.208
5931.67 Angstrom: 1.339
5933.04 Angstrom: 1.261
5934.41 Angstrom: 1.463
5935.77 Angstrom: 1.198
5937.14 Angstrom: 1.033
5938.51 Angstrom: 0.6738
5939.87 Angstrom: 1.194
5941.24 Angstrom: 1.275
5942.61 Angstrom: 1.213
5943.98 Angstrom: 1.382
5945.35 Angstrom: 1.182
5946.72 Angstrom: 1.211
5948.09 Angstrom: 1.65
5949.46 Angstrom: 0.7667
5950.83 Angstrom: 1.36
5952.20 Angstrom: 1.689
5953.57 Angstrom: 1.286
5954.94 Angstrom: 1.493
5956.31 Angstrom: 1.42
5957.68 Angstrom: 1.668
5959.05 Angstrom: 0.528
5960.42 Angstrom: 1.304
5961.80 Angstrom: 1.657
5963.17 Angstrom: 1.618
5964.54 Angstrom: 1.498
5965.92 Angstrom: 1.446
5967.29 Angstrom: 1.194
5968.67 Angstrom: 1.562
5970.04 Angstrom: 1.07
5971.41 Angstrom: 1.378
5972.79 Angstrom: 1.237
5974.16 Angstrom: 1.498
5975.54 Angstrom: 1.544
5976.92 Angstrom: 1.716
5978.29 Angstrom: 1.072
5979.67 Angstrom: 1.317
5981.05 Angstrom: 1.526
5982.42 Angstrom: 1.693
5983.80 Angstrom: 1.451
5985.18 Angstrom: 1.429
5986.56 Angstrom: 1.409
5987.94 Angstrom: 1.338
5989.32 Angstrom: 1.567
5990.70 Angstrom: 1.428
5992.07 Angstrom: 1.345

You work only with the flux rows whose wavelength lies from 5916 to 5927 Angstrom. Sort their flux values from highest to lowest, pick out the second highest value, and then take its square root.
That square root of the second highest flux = 1.23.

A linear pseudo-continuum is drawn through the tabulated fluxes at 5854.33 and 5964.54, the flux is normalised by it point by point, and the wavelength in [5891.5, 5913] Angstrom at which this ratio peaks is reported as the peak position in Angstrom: 5905.78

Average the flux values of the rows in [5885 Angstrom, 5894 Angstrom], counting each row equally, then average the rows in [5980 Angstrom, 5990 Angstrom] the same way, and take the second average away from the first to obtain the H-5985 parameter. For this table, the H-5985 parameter -0.31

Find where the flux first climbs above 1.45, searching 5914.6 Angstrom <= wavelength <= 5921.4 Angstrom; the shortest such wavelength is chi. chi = 5919.39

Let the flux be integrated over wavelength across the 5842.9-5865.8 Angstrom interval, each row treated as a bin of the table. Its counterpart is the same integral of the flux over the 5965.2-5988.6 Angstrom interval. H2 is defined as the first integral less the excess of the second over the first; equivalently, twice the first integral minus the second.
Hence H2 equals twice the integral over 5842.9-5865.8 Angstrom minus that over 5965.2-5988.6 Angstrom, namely 29.8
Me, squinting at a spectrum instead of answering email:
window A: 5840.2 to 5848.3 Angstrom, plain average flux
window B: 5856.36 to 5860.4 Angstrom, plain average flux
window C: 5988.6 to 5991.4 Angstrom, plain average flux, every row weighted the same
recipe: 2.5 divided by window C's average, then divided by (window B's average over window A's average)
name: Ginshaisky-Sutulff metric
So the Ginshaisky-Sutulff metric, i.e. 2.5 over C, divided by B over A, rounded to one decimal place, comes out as 1.5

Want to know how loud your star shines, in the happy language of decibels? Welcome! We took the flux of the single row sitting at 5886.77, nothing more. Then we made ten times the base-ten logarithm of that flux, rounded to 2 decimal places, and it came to 0.63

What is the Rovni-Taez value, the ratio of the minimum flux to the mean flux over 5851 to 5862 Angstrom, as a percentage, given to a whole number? 64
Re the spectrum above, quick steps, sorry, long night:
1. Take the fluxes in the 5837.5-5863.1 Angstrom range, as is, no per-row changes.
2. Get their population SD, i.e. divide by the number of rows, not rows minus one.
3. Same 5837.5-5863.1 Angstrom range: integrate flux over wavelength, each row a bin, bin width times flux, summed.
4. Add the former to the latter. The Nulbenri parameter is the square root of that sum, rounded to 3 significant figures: 6.01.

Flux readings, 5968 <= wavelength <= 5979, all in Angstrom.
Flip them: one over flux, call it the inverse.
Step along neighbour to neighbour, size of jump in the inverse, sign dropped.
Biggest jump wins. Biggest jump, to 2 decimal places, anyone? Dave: 0.35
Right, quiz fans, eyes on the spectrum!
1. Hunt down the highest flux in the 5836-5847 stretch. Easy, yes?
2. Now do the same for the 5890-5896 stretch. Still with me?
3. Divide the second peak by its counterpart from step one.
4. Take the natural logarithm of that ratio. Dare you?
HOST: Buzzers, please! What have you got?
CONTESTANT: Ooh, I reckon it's -0.14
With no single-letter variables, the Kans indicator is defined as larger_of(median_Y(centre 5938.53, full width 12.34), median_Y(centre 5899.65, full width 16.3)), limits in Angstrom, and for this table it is 1.27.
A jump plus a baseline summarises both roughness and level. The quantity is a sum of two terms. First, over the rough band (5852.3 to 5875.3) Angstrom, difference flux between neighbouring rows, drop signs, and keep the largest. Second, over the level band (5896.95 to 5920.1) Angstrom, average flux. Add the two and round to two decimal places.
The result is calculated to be 2.04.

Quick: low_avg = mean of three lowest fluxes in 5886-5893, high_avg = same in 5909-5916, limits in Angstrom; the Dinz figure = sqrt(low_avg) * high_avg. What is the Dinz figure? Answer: 1.05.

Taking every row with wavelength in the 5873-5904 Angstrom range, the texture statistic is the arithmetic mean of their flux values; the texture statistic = 1.24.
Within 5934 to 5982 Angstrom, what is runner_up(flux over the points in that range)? 1.689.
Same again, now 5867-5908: 1.437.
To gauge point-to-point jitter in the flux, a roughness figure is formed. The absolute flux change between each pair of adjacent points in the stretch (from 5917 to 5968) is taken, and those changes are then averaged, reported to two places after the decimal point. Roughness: 0.28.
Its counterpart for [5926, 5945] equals 0.20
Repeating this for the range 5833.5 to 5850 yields 0.16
